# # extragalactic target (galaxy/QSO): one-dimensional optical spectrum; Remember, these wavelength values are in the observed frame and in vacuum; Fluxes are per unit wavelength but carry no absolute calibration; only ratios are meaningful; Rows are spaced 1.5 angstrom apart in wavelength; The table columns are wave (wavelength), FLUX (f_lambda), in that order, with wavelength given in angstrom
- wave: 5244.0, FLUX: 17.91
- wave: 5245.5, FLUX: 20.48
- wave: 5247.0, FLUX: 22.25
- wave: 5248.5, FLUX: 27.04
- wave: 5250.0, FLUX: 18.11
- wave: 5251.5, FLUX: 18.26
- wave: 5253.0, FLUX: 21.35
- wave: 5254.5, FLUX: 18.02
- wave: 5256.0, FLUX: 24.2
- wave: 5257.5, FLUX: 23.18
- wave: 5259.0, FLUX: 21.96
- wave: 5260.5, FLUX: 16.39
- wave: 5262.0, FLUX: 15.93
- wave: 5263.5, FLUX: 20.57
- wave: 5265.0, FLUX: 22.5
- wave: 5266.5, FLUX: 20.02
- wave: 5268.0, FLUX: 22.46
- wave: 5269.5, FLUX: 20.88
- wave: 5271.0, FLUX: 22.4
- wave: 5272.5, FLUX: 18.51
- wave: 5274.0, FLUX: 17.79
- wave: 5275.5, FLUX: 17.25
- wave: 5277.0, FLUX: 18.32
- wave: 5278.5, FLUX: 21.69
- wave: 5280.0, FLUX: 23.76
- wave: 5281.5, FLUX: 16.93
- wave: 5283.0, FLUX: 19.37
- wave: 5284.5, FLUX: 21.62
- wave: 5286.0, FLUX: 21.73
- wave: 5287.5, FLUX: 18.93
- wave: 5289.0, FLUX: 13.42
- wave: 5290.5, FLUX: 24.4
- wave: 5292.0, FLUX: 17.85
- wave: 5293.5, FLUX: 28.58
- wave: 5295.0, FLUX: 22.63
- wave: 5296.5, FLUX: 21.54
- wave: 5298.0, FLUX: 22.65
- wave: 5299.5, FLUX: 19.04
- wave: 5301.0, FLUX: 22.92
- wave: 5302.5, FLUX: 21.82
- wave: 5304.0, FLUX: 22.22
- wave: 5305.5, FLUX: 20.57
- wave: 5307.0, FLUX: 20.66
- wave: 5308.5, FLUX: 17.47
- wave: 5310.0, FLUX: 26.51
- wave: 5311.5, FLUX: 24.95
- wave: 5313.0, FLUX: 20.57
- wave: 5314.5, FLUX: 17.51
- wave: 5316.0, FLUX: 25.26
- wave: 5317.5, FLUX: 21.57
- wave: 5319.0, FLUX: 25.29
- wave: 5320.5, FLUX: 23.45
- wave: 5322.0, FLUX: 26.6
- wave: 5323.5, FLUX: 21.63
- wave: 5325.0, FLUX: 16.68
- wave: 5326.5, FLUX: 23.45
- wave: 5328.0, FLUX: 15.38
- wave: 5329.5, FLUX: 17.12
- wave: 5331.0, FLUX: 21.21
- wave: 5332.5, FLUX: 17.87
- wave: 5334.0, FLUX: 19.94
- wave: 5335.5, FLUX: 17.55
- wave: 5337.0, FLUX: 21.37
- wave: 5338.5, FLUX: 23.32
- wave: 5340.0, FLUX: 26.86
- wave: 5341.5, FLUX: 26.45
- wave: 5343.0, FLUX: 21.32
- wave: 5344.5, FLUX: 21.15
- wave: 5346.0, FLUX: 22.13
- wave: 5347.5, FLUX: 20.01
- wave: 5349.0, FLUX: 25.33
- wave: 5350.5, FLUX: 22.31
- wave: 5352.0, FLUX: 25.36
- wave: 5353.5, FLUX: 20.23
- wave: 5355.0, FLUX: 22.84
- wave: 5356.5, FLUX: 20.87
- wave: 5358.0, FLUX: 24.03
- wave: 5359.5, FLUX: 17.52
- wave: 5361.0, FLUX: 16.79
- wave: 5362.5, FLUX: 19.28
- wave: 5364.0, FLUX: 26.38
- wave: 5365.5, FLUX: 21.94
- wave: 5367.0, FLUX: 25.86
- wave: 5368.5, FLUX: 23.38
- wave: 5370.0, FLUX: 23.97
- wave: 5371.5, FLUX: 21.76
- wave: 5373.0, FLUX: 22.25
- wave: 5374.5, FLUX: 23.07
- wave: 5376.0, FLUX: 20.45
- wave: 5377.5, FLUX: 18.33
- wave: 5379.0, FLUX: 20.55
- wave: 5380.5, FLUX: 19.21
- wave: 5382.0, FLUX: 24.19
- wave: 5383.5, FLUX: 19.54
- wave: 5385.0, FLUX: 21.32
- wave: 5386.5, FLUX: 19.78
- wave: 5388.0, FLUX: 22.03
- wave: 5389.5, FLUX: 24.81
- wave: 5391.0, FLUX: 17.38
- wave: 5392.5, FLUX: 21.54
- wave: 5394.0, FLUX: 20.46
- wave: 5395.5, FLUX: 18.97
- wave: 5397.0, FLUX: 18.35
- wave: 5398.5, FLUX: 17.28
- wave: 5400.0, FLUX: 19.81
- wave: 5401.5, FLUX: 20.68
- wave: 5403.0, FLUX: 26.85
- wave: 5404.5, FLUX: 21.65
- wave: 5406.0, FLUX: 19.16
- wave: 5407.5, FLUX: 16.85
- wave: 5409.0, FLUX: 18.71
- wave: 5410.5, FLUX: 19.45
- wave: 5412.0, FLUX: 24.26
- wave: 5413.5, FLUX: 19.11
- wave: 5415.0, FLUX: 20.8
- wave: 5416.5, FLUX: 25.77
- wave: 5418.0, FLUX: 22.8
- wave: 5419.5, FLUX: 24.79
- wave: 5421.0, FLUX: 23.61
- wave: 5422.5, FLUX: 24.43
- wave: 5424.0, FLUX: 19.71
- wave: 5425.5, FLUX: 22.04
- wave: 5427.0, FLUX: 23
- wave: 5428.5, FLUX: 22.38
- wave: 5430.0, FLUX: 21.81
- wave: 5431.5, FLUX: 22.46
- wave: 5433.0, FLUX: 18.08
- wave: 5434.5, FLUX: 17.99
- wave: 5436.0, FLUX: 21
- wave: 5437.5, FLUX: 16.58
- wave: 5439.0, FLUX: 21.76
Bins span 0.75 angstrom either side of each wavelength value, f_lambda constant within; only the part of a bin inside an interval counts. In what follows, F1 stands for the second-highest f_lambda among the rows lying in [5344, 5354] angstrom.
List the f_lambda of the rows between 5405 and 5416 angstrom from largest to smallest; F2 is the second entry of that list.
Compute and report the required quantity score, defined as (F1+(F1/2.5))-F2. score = 14.7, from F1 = 25.33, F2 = 20.8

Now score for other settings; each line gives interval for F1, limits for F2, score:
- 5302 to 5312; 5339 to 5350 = 8.5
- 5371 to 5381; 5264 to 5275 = 8.7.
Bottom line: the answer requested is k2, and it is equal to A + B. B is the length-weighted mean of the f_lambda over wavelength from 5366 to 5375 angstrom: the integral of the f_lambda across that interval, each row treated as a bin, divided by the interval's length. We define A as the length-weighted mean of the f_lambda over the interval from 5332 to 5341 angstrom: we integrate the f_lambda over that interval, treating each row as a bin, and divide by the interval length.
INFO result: 44.7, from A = 21.4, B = 23.4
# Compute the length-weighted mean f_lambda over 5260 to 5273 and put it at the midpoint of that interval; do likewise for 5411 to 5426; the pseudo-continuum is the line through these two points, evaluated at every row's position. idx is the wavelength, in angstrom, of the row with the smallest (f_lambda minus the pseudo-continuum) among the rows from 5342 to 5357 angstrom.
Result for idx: 5347.5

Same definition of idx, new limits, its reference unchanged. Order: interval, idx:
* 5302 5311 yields 5308.5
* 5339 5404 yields 5398.5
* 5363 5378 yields 5377.5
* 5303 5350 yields 5328.0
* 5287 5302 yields 5289.0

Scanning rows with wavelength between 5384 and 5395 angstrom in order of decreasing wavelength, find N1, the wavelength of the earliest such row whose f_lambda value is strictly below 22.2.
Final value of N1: 5394.0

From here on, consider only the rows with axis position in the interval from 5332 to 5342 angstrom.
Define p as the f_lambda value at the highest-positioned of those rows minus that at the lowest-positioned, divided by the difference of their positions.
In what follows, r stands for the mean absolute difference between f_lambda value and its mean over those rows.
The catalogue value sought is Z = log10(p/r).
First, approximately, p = 0.95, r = 3.1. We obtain -0.5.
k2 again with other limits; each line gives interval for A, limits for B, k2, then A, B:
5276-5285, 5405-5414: 39.8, 20.2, 19.7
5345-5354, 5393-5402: 41.9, 22.6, 19.3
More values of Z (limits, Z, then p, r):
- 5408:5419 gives -0.7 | 0.45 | 2.3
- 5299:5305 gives -0.2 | 0.71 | 1.2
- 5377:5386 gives -0.6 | 0.40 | 1.5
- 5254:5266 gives -0.8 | 0.43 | 2.7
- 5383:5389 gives -0.3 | 0.55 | 1.0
